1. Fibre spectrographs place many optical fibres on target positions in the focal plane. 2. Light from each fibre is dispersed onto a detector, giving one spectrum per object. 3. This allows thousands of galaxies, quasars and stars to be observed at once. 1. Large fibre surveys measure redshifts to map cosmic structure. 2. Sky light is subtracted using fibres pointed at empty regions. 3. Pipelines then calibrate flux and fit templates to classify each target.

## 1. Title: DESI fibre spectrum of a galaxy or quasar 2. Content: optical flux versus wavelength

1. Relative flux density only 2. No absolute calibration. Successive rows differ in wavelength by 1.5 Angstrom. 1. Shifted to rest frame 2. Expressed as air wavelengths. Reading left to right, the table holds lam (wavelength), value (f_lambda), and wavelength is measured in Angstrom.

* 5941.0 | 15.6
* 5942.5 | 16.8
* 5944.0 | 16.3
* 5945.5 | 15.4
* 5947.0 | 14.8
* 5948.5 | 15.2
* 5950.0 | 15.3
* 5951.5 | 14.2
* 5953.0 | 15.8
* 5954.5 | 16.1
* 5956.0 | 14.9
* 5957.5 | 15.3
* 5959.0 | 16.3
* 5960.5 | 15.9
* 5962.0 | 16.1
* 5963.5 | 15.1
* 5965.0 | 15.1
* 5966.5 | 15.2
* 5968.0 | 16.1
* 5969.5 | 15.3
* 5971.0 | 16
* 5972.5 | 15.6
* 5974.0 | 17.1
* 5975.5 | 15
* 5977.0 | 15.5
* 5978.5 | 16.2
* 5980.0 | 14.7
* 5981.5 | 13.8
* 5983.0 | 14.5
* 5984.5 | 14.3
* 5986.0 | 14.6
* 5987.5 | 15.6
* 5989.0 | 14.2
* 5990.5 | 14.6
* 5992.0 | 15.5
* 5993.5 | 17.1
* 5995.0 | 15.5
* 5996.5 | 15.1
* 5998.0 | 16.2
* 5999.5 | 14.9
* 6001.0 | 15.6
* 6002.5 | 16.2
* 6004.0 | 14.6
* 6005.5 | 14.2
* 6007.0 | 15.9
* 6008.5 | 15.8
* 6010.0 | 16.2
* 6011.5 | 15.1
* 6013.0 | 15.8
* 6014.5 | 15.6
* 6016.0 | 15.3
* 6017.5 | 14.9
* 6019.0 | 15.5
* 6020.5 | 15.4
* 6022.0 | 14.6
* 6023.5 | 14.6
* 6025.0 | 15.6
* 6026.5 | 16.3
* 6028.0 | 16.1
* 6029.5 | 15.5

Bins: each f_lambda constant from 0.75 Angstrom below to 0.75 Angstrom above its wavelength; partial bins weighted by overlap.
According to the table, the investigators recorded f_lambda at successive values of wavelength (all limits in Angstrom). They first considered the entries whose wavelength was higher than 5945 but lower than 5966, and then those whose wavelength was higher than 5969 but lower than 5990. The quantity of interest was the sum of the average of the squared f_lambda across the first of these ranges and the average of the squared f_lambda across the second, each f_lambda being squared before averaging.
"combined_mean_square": 468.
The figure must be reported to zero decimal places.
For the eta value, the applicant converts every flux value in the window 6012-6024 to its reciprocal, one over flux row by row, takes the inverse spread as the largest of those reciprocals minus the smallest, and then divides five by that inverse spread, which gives 961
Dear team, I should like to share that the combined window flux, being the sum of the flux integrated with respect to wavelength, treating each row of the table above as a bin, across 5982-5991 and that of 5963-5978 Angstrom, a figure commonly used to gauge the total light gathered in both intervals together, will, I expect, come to 366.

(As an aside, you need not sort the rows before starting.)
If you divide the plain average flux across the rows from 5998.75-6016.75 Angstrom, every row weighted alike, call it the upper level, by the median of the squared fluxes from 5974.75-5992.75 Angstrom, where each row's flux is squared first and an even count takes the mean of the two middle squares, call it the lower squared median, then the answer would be 0.072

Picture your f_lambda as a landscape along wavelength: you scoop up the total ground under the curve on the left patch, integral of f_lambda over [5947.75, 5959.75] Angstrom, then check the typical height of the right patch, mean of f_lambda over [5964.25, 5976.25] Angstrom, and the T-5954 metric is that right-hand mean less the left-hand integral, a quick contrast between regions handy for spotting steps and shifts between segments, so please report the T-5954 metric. -169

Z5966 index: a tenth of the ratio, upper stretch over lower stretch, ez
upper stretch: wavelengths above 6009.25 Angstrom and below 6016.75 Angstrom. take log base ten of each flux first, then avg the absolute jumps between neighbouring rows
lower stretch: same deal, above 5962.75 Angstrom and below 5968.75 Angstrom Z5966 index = 0.17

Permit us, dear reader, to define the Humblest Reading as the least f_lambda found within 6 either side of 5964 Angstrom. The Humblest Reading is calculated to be 15.1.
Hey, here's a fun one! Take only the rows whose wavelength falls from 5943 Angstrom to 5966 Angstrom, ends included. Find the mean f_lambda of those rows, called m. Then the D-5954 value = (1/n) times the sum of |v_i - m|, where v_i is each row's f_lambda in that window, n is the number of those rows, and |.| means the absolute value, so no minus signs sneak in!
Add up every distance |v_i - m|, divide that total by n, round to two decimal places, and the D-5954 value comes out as 0.50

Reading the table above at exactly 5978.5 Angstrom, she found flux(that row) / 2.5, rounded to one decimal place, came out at 6.5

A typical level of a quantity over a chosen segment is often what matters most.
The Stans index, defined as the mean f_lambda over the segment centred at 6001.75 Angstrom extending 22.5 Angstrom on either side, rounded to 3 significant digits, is 15.2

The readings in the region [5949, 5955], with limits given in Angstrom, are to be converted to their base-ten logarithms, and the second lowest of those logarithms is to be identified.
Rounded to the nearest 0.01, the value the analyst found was 1.18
